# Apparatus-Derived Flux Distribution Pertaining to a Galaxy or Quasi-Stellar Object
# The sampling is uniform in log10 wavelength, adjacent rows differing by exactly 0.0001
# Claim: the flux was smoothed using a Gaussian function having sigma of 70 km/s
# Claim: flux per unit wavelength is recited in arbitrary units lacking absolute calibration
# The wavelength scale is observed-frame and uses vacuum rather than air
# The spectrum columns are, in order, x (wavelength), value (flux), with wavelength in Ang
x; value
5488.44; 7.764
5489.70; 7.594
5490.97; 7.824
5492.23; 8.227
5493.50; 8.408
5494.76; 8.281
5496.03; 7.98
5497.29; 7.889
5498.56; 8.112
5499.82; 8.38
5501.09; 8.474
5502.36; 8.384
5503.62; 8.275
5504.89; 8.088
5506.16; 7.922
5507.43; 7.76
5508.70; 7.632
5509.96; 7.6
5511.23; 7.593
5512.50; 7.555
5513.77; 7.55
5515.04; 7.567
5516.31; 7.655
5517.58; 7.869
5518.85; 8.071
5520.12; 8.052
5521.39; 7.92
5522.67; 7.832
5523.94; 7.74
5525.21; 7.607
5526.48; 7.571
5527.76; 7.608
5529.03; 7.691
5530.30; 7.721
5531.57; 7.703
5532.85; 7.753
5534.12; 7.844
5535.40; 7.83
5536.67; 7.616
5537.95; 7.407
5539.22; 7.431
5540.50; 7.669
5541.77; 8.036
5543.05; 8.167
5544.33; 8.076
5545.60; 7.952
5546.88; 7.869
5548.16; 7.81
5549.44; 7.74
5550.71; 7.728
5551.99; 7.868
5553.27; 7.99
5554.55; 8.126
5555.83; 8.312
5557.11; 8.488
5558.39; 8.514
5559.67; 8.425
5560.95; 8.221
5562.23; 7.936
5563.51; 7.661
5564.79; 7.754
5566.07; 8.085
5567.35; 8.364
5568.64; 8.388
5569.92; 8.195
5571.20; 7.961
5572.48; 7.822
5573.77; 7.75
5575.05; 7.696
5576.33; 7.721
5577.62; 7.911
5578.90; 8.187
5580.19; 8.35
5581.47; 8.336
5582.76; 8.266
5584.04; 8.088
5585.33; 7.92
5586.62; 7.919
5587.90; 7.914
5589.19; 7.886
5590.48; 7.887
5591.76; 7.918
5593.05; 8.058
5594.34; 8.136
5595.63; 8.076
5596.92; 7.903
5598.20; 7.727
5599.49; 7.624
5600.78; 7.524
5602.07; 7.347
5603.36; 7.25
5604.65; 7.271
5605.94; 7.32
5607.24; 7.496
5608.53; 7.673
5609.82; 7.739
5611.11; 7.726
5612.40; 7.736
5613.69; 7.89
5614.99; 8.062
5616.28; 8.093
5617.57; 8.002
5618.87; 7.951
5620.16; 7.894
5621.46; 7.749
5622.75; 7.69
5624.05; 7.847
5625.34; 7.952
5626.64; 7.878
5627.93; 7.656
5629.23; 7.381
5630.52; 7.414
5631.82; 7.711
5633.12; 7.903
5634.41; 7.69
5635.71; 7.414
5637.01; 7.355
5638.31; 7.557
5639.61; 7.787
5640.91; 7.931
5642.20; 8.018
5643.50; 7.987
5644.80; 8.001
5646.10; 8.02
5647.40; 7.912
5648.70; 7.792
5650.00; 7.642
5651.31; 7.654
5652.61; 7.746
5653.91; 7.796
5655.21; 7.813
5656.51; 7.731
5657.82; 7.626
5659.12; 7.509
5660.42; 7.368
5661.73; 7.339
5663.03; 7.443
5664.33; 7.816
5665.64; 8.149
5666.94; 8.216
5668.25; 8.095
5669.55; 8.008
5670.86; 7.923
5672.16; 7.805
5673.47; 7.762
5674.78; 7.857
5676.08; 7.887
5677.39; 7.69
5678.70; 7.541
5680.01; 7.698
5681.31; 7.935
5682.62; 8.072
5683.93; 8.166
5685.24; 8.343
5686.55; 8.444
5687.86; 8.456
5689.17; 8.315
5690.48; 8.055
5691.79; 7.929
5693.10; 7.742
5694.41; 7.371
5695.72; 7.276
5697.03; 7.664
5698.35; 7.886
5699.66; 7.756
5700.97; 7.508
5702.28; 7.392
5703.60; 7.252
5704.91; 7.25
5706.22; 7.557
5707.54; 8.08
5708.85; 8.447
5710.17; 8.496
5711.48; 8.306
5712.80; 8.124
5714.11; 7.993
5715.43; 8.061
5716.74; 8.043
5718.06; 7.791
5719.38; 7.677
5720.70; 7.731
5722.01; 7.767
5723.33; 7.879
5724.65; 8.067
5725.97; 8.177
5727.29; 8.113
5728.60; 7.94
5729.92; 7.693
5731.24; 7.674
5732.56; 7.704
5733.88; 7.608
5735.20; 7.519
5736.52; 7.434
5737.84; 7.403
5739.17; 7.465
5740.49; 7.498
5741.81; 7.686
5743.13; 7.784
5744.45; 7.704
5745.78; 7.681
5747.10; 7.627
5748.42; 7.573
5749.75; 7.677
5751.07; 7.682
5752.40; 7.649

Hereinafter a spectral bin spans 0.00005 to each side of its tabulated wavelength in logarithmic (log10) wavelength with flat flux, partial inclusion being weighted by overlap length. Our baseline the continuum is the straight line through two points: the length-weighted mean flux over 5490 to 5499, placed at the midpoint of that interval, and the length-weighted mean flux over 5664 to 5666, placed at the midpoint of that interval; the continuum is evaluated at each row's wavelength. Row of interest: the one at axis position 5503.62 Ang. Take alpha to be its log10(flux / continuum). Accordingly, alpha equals 0.01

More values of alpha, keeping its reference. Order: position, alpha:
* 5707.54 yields 0.01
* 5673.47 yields -0.01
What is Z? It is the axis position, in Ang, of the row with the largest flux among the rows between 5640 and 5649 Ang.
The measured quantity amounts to 5646.10 Ang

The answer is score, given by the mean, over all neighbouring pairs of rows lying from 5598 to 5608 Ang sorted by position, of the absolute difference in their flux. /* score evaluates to 0.10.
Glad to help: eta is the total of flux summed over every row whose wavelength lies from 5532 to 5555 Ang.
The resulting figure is 141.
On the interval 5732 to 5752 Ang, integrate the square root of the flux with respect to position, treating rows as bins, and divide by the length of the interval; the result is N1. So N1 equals 2.756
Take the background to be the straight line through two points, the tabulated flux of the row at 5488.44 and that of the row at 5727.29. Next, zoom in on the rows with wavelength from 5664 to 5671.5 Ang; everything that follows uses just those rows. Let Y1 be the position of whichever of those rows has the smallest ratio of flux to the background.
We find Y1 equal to 5664.33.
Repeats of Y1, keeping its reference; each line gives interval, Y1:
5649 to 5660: 5659.12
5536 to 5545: 5537.95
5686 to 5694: 5693.10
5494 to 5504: 5497.29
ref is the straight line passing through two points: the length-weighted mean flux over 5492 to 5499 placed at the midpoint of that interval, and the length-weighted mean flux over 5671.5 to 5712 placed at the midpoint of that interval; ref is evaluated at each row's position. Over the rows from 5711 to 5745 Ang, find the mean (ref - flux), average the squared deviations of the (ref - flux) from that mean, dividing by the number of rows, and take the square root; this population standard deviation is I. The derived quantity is 0.23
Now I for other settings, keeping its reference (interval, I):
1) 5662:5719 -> 0.34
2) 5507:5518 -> 0.10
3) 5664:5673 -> 0.15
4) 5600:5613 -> 0.19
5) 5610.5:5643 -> 0.21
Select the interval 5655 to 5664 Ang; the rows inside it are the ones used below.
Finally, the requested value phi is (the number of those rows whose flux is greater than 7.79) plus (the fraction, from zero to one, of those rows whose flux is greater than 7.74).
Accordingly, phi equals 1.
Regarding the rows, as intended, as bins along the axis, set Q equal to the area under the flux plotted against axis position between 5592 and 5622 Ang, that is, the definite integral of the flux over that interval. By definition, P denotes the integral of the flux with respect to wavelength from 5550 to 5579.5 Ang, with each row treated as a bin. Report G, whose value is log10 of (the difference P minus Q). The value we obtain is 0.69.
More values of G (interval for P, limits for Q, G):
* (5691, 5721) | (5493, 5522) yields 0.50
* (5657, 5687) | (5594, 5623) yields 1.05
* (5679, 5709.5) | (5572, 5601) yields 0.95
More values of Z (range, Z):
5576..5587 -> 5580.19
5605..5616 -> 5614.99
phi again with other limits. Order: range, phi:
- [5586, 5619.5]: 15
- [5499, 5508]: 7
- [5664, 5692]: 19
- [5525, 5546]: 6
